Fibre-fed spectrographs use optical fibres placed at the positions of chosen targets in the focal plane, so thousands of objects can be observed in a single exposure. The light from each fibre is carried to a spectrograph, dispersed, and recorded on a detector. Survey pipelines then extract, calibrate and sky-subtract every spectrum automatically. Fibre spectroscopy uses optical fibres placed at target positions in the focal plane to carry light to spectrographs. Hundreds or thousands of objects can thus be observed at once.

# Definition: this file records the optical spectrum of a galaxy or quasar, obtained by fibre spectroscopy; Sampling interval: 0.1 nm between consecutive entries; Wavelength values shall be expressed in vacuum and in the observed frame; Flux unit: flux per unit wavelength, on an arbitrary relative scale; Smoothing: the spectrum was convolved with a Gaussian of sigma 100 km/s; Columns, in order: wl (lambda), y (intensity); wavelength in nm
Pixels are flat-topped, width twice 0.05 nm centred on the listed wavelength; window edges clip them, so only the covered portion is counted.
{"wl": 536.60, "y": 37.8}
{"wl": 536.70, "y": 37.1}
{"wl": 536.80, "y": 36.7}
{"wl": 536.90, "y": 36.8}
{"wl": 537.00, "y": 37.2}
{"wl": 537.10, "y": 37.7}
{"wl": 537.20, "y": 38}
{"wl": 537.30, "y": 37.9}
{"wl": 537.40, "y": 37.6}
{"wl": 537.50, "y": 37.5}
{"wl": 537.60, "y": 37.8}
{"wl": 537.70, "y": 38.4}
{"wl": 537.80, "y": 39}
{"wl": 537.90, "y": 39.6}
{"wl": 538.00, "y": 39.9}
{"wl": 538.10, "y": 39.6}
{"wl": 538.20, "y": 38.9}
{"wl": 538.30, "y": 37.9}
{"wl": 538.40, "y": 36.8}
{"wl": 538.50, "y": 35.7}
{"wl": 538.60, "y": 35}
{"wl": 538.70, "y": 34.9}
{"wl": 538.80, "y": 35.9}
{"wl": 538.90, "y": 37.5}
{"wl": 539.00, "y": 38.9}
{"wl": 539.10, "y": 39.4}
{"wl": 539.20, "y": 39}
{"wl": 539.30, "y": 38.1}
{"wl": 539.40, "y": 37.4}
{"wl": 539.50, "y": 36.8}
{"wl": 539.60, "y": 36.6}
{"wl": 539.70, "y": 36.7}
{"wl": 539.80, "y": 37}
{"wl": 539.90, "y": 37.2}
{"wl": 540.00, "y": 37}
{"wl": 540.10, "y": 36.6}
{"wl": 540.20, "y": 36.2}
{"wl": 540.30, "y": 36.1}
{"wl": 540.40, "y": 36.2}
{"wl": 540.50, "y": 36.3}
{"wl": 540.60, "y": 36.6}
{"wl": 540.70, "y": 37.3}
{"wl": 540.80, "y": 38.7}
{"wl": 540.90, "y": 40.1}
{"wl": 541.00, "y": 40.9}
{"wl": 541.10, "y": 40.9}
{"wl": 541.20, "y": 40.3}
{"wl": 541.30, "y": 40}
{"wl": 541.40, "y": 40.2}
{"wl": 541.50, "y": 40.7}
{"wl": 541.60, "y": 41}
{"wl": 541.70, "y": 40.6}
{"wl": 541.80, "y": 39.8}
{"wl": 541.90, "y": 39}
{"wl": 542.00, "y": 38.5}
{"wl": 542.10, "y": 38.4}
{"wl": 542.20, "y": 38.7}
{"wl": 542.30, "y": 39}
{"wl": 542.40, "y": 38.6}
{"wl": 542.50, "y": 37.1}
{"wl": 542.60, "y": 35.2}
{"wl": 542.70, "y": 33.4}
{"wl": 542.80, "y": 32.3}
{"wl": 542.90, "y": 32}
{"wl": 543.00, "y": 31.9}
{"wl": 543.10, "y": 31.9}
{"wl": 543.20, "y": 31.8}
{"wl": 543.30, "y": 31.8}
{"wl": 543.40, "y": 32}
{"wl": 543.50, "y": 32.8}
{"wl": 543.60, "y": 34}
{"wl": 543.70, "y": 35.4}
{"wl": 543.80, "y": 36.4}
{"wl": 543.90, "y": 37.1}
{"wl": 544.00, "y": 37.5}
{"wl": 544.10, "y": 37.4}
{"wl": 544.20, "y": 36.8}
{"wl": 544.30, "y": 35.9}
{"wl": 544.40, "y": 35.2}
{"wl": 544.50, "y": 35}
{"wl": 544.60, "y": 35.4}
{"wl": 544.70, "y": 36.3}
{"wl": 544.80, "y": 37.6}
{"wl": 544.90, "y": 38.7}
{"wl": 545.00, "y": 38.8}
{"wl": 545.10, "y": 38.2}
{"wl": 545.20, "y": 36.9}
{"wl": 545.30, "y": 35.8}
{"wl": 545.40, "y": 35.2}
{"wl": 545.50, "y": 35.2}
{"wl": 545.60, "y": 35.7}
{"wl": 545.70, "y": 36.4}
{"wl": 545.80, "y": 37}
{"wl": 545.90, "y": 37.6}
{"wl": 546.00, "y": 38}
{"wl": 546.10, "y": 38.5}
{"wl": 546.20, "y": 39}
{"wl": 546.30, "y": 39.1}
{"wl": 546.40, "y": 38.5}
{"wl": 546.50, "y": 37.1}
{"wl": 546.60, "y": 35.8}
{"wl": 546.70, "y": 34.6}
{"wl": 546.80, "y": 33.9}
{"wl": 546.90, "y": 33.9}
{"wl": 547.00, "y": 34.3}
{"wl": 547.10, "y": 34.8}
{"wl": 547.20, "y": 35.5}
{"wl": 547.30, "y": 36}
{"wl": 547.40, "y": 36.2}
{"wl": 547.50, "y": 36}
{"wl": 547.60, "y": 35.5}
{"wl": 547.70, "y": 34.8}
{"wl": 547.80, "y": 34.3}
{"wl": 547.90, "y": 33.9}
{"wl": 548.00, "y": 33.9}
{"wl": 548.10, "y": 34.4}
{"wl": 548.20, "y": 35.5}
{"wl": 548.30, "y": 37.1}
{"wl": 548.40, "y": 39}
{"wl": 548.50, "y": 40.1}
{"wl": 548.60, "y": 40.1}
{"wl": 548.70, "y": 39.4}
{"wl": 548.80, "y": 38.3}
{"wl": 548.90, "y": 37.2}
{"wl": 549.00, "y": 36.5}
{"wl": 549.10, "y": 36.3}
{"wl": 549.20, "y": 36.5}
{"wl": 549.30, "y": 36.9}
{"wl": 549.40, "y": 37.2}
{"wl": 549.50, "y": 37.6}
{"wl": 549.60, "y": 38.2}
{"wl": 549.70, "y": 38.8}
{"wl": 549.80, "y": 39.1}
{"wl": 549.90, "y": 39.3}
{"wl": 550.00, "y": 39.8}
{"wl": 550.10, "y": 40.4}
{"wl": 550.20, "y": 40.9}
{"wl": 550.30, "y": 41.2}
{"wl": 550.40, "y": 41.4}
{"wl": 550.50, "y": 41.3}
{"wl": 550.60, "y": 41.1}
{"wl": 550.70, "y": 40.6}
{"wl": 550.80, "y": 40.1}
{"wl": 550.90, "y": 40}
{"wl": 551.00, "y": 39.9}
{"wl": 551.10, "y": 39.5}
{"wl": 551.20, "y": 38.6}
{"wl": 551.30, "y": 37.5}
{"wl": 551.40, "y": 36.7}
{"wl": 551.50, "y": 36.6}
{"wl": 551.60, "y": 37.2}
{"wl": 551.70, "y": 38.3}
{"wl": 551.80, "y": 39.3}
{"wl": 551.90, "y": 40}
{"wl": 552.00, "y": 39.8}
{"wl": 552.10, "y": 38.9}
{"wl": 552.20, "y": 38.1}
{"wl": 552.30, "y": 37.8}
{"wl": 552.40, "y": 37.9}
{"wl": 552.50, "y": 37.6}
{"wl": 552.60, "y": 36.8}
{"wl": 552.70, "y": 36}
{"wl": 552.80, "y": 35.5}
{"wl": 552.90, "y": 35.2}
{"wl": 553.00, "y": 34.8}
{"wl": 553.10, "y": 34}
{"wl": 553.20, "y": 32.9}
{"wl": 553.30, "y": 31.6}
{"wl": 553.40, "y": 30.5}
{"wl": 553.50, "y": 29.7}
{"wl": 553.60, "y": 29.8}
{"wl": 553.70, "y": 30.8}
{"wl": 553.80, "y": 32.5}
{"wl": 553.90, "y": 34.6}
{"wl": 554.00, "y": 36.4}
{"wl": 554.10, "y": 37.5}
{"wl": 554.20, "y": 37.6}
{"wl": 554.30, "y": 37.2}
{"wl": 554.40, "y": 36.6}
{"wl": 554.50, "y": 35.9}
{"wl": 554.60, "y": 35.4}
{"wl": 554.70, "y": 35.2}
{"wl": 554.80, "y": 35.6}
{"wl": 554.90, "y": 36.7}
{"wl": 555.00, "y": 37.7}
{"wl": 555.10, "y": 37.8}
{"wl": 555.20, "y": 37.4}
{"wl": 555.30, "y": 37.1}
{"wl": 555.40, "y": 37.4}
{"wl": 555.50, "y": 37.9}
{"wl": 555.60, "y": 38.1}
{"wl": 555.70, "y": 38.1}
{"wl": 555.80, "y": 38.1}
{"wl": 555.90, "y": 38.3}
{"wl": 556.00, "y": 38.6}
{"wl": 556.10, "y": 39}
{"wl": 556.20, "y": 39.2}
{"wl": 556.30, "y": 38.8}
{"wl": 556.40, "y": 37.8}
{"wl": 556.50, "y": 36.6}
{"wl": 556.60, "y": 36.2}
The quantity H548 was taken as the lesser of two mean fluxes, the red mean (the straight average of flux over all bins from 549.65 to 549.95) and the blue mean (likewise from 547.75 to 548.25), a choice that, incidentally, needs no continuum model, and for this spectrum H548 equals 34.4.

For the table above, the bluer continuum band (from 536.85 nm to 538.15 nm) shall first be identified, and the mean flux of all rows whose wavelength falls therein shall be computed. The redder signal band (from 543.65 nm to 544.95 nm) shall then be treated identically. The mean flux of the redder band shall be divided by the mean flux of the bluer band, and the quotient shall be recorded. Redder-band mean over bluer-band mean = 0.96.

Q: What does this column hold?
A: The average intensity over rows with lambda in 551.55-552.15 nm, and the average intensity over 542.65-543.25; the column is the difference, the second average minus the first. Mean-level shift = -6.7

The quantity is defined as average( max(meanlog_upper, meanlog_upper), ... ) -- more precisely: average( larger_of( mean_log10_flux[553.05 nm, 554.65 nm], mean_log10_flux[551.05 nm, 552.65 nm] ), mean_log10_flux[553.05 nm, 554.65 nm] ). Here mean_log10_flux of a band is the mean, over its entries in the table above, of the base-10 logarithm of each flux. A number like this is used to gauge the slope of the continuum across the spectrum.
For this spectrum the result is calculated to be 1.555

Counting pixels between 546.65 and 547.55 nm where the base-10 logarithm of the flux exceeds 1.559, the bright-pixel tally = 0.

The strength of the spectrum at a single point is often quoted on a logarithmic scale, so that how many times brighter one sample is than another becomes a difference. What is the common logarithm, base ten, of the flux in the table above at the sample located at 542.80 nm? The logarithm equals 1.509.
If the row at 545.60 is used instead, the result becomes 1.553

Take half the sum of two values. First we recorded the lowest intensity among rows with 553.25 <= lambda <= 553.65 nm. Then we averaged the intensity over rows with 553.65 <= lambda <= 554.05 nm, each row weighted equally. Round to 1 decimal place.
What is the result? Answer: 31.6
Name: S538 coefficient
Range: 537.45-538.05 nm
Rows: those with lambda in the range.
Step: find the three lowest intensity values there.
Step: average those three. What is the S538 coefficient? 37.9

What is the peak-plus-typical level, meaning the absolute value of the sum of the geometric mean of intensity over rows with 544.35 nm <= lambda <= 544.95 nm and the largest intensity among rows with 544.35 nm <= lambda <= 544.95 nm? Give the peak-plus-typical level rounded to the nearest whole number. 75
